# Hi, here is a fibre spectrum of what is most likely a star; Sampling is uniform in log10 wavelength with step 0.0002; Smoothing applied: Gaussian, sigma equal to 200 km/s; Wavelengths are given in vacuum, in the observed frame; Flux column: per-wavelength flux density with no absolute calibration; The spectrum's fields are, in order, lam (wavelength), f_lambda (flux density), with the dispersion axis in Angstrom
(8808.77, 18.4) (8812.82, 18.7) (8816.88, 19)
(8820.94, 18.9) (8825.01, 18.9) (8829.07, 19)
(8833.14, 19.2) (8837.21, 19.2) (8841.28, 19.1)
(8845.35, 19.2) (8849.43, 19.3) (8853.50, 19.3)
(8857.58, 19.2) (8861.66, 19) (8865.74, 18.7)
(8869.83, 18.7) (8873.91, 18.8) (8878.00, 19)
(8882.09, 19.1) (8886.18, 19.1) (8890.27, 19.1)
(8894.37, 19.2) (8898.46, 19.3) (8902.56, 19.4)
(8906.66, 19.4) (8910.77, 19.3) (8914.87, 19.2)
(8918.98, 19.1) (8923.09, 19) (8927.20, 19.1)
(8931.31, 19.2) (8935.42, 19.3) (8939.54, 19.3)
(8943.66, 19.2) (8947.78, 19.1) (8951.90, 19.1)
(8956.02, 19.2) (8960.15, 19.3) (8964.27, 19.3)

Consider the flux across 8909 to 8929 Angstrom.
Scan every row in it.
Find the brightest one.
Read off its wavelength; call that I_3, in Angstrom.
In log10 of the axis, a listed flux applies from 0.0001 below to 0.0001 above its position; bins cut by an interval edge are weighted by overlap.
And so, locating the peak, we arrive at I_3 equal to 8910.77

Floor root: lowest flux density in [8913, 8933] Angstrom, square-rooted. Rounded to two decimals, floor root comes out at 4.36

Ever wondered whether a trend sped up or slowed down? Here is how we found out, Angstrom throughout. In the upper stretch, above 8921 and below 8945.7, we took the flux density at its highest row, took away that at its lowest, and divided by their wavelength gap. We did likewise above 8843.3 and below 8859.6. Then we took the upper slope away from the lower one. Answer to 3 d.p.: -0.010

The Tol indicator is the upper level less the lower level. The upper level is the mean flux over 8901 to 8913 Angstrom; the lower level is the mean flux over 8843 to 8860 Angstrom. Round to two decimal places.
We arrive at 0.12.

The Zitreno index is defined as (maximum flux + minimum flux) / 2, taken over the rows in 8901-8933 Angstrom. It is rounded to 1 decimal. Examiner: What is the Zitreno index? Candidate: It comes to 19.2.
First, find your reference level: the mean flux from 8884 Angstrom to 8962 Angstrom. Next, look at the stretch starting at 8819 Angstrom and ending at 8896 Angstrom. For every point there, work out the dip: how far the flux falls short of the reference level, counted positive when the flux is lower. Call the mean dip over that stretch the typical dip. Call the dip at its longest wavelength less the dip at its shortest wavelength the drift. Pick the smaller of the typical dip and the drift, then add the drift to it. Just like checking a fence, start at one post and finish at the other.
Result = -0.60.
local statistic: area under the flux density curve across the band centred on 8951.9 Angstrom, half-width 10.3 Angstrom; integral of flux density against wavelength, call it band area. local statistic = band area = 395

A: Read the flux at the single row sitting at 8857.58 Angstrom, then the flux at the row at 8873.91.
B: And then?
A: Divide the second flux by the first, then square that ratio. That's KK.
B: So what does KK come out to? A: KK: 0.959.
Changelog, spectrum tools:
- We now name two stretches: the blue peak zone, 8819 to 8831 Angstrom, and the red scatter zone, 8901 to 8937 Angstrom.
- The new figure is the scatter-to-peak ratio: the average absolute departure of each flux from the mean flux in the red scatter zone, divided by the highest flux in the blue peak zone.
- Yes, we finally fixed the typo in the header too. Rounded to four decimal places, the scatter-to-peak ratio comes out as 0.0060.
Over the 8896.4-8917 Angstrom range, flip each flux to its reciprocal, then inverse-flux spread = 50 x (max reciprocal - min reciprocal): 0.027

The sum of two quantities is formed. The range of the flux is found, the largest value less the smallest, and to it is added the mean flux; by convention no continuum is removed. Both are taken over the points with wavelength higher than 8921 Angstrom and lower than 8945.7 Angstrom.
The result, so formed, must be 19.5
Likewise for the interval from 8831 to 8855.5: 19.4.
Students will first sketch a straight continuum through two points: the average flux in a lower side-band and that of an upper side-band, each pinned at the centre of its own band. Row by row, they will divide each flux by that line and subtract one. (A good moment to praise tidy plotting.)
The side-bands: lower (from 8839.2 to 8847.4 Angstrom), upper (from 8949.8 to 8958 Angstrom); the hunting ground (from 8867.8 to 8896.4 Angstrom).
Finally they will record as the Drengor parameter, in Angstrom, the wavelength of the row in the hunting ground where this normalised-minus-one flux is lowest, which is 8869.83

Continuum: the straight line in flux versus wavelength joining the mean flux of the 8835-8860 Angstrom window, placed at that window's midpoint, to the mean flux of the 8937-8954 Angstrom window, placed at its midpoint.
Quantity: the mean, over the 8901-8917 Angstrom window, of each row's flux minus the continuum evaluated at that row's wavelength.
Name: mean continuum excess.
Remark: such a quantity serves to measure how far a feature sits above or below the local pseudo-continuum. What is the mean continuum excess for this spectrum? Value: 0.13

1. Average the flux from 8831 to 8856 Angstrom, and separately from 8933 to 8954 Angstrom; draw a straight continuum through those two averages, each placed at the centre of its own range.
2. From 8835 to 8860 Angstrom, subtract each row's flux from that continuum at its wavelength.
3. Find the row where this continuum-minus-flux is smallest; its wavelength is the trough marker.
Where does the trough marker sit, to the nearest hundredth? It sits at 8853.50 Angstrom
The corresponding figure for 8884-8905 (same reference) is 8902.56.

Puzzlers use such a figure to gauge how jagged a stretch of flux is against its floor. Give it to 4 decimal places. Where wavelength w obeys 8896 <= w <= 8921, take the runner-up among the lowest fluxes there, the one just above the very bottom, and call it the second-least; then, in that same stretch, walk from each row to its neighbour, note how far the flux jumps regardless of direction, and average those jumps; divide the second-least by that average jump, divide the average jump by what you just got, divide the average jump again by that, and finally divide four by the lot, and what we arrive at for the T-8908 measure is 0.0167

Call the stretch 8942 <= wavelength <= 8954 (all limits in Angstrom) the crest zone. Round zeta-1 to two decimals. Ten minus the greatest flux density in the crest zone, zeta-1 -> -9.20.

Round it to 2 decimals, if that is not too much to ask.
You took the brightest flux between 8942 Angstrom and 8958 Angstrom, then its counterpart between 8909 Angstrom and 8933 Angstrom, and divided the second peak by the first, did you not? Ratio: 1.01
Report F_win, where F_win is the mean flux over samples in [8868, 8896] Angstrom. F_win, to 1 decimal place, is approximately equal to 19.0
